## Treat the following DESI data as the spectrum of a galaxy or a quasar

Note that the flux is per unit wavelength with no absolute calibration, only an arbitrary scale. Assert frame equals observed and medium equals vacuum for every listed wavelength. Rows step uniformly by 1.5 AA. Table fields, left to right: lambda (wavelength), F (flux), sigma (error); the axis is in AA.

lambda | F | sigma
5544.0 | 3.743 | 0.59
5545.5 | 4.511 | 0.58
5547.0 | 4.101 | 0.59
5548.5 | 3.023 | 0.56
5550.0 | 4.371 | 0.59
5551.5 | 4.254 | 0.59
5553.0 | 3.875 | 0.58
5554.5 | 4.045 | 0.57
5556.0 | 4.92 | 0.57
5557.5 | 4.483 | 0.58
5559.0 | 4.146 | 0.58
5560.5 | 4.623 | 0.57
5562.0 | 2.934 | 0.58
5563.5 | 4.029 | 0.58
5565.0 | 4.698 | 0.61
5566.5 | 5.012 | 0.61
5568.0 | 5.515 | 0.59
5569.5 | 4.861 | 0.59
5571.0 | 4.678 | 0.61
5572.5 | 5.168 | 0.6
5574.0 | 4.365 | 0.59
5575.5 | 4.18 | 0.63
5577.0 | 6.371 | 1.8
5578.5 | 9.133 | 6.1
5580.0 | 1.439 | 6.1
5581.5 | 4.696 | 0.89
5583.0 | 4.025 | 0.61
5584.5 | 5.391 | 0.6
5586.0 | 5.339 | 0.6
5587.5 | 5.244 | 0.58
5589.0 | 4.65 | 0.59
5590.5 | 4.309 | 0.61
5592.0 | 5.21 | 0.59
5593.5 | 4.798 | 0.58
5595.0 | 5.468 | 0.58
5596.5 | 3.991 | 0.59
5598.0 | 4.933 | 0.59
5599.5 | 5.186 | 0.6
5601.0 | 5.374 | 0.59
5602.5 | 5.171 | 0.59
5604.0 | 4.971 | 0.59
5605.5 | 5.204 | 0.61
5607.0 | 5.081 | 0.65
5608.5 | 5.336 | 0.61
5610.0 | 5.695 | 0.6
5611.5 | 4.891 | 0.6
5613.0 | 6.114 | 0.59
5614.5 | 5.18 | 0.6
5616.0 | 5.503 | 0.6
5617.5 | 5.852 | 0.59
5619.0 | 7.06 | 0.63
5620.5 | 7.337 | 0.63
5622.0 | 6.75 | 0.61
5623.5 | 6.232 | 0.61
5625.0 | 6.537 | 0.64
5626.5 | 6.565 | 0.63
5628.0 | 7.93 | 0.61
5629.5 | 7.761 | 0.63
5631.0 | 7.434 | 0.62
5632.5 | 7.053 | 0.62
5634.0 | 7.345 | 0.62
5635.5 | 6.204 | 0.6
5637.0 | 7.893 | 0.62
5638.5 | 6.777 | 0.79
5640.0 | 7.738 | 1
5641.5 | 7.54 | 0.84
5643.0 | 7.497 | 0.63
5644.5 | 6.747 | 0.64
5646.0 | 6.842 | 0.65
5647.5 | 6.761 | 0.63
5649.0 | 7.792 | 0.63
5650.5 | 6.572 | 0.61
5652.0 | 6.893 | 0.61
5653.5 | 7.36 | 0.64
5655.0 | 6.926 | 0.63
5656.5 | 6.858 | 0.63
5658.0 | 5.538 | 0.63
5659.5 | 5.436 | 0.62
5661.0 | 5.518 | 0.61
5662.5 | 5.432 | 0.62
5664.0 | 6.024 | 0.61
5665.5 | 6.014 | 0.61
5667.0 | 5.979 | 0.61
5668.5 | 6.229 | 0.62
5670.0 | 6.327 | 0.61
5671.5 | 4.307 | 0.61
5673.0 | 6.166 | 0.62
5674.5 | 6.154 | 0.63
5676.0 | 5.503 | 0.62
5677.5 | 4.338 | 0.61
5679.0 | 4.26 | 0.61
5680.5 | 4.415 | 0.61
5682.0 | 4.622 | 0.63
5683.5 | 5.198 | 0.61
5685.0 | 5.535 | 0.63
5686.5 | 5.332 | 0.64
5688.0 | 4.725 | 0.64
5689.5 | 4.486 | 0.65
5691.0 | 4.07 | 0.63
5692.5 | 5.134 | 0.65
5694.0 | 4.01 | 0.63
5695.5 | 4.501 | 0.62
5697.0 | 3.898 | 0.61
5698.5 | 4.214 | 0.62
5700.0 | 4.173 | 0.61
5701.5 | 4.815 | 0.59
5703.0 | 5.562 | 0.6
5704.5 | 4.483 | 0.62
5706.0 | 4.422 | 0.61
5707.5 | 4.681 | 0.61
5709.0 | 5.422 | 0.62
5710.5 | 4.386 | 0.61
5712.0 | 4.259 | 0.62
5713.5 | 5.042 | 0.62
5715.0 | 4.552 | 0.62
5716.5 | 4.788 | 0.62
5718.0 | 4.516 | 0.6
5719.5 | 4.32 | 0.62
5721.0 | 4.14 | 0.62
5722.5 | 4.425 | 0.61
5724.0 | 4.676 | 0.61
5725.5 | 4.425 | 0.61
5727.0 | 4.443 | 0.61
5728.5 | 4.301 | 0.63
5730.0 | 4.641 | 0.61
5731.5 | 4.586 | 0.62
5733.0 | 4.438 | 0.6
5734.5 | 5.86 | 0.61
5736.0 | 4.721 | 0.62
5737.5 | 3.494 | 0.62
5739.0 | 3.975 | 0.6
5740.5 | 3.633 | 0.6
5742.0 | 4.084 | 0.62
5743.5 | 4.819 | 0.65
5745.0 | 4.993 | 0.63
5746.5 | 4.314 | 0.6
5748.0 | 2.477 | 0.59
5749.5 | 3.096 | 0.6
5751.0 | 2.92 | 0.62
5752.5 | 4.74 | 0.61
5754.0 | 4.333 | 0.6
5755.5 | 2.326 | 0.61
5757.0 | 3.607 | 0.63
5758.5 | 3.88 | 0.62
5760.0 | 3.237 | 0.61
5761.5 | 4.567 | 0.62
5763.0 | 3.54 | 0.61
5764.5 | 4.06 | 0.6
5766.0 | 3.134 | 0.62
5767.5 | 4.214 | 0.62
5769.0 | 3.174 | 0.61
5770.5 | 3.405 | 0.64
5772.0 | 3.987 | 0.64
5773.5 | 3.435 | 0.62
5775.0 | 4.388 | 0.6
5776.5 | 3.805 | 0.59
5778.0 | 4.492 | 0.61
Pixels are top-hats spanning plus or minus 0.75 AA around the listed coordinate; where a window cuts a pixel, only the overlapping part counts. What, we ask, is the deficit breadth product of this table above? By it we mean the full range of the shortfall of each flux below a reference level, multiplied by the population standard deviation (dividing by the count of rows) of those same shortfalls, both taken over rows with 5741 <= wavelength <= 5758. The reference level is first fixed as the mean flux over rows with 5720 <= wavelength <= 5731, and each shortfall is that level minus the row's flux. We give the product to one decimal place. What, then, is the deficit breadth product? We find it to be 2.4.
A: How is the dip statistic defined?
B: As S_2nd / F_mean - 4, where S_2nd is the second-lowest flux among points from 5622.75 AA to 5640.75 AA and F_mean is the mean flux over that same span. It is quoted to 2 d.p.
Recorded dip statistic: -3.13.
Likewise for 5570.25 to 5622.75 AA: -3.24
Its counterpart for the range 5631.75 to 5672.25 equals -3.17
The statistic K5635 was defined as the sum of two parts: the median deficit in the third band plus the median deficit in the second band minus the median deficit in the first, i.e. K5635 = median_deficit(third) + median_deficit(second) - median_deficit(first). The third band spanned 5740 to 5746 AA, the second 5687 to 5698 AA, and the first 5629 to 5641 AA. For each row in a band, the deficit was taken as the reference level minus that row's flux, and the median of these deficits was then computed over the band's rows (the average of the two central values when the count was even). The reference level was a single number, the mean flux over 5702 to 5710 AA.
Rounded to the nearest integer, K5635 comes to 3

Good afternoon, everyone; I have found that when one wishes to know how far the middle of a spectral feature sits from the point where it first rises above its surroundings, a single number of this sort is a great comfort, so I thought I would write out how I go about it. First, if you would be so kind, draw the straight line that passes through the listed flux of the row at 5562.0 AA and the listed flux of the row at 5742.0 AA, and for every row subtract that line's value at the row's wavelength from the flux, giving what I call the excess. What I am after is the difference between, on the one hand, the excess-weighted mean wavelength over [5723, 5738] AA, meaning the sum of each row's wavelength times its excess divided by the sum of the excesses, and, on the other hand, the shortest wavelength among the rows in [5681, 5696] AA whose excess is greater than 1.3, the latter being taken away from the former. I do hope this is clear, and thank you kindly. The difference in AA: 46.9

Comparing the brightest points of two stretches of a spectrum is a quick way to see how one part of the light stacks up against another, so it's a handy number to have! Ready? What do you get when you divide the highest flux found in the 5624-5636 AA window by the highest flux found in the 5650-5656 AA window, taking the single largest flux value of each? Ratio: 1.08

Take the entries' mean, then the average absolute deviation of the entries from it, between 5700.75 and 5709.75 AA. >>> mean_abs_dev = 0.40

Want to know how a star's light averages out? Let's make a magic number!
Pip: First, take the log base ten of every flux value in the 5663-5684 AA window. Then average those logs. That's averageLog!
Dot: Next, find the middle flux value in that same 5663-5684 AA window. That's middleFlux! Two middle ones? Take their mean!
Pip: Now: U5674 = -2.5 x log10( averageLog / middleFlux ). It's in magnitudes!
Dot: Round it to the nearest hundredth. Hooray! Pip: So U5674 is 2.24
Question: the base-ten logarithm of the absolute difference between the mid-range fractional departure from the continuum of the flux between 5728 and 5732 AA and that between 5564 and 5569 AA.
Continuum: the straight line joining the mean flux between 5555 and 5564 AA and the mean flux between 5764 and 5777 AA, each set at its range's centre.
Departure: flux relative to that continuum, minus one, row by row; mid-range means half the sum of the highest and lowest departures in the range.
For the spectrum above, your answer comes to -1.3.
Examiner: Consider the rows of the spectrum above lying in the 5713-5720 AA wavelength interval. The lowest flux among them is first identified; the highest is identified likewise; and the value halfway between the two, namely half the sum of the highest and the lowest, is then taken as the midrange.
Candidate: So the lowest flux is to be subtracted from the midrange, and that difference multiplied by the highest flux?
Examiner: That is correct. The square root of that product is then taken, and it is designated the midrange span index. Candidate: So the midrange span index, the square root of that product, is 1.3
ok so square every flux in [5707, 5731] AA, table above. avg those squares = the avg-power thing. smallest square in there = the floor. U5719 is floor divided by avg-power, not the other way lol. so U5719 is 0.82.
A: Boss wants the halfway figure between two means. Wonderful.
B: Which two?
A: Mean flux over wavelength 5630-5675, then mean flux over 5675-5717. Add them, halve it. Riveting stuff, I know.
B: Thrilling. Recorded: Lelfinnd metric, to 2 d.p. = 5.63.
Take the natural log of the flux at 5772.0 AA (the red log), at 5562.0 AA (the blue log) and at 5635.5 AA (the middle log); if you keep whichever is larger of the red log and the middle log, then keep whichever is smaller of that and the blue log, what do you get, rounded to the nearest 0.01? 1.08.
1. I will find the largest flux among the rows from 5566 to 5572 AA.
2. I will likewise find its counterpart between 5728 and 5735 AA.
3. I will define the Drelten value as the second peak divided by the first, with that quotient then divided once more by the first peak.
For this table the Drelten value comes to 0.193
